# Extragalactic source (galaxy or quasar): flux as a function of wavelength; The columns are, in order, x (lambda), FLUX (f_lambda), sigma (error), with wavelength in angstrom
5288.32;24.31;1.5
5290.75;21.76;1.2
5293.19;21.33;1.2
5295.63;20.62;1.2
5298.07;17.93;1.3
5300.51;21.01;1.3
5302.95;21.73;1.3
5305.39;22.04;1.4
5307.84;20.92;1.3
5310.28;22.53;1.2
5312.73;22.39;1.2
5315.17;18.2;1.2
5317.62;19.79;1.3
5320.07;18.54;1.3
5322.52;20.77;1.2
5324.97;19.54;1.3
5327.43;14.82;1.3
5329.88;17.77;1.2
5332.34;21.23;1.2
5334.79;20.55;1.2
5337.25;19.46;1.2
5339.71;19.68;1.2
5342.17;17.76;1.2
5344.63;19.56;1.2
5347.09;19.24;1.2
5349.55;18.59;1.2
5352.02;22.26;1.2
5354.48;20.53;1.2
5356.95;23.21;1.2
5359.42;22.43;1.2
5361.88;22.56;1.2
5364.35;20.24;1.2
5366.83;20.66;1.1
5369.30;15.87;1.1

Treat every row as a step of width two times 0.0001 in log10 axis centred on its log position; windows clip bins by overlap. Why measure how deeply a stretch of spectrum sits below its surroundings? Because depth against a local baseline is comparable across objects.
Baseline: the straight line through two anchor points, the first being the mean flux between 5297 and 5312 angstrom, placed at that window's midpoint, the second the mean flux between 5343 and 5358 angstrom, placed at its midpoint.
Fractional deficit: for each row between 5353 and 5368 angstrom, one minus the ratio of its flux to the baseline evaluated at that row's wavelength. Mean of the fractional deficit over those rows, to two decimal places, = -0.06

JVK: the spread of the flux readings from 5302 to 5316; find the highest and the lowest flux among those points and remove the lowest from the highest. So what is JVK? 4.3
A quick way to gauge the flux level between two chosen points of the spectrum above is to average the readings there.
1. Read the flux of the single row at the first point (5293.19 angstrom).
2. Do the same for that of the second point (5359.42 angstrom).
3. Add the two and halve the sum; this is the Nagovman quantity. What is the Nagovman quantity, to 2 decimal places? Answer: 21.88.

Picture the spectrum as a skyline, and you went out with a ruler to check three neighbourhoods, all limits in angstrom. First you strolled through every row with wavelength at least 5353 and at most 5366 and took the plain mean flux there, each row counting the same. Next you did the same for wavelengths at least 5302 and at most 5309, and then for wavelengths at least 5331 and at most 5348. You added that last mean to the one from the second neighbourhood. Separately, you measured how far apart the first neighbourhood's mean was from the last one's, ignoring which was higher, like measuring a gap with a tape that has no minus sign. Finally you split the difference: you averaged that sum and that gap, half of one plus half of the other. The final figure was 21.7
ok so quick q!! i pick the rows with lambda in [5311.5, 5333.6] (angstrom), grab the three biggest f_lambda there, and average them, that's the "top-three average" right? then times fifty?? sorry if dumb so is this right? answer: 1073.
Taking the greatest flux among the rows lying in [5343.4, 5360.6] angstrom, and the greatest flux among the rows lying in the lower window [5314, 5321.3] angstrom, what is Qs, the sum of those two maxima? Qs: 43.0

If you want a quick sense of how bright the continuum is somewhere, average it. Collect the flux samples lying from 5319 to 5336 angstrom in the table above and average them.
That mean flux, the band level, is 19.0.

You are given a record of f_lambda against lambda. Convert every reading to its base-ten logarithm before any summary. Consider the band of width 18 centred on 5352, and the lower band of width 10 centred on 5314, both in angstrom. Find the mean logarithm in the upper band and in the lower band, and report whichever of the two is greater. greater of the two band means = 1.317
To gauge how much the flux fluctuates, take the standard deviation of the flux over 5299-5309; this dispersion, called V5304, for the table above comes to 0.5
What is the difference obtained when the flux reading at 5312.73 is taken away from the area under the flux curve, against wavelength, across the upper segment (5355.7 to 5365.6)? 196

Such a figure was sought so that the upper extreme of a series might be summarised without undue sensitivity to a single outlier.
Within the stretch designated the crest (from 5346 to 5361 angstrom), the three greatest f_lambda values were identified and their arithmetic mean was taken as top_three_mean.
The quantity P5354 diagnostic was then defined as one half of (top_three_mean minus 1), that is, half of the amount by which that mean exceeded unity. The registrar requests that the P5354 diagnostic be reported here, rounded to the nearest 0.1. 10.8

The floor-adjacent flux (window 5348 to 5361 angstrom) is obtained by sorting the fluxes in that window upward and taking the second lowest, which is 20.53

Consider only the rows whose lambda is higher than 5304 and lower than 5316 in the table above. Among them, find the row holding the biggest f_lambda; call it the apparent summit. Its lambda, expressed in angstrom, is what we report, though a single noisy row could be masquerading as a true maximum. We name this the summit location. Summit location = 5310.28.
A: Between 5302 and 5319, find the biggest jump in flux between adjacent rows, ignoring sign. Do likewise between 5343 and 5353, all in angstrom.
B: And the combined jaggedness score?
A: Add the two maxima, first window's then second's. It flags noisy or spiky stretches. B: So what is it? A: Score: 7.9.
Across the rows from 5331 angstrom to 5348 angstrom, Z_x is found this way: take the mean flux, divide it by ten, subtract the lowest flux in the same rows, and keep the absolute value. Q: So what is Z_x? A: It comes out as 15.80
